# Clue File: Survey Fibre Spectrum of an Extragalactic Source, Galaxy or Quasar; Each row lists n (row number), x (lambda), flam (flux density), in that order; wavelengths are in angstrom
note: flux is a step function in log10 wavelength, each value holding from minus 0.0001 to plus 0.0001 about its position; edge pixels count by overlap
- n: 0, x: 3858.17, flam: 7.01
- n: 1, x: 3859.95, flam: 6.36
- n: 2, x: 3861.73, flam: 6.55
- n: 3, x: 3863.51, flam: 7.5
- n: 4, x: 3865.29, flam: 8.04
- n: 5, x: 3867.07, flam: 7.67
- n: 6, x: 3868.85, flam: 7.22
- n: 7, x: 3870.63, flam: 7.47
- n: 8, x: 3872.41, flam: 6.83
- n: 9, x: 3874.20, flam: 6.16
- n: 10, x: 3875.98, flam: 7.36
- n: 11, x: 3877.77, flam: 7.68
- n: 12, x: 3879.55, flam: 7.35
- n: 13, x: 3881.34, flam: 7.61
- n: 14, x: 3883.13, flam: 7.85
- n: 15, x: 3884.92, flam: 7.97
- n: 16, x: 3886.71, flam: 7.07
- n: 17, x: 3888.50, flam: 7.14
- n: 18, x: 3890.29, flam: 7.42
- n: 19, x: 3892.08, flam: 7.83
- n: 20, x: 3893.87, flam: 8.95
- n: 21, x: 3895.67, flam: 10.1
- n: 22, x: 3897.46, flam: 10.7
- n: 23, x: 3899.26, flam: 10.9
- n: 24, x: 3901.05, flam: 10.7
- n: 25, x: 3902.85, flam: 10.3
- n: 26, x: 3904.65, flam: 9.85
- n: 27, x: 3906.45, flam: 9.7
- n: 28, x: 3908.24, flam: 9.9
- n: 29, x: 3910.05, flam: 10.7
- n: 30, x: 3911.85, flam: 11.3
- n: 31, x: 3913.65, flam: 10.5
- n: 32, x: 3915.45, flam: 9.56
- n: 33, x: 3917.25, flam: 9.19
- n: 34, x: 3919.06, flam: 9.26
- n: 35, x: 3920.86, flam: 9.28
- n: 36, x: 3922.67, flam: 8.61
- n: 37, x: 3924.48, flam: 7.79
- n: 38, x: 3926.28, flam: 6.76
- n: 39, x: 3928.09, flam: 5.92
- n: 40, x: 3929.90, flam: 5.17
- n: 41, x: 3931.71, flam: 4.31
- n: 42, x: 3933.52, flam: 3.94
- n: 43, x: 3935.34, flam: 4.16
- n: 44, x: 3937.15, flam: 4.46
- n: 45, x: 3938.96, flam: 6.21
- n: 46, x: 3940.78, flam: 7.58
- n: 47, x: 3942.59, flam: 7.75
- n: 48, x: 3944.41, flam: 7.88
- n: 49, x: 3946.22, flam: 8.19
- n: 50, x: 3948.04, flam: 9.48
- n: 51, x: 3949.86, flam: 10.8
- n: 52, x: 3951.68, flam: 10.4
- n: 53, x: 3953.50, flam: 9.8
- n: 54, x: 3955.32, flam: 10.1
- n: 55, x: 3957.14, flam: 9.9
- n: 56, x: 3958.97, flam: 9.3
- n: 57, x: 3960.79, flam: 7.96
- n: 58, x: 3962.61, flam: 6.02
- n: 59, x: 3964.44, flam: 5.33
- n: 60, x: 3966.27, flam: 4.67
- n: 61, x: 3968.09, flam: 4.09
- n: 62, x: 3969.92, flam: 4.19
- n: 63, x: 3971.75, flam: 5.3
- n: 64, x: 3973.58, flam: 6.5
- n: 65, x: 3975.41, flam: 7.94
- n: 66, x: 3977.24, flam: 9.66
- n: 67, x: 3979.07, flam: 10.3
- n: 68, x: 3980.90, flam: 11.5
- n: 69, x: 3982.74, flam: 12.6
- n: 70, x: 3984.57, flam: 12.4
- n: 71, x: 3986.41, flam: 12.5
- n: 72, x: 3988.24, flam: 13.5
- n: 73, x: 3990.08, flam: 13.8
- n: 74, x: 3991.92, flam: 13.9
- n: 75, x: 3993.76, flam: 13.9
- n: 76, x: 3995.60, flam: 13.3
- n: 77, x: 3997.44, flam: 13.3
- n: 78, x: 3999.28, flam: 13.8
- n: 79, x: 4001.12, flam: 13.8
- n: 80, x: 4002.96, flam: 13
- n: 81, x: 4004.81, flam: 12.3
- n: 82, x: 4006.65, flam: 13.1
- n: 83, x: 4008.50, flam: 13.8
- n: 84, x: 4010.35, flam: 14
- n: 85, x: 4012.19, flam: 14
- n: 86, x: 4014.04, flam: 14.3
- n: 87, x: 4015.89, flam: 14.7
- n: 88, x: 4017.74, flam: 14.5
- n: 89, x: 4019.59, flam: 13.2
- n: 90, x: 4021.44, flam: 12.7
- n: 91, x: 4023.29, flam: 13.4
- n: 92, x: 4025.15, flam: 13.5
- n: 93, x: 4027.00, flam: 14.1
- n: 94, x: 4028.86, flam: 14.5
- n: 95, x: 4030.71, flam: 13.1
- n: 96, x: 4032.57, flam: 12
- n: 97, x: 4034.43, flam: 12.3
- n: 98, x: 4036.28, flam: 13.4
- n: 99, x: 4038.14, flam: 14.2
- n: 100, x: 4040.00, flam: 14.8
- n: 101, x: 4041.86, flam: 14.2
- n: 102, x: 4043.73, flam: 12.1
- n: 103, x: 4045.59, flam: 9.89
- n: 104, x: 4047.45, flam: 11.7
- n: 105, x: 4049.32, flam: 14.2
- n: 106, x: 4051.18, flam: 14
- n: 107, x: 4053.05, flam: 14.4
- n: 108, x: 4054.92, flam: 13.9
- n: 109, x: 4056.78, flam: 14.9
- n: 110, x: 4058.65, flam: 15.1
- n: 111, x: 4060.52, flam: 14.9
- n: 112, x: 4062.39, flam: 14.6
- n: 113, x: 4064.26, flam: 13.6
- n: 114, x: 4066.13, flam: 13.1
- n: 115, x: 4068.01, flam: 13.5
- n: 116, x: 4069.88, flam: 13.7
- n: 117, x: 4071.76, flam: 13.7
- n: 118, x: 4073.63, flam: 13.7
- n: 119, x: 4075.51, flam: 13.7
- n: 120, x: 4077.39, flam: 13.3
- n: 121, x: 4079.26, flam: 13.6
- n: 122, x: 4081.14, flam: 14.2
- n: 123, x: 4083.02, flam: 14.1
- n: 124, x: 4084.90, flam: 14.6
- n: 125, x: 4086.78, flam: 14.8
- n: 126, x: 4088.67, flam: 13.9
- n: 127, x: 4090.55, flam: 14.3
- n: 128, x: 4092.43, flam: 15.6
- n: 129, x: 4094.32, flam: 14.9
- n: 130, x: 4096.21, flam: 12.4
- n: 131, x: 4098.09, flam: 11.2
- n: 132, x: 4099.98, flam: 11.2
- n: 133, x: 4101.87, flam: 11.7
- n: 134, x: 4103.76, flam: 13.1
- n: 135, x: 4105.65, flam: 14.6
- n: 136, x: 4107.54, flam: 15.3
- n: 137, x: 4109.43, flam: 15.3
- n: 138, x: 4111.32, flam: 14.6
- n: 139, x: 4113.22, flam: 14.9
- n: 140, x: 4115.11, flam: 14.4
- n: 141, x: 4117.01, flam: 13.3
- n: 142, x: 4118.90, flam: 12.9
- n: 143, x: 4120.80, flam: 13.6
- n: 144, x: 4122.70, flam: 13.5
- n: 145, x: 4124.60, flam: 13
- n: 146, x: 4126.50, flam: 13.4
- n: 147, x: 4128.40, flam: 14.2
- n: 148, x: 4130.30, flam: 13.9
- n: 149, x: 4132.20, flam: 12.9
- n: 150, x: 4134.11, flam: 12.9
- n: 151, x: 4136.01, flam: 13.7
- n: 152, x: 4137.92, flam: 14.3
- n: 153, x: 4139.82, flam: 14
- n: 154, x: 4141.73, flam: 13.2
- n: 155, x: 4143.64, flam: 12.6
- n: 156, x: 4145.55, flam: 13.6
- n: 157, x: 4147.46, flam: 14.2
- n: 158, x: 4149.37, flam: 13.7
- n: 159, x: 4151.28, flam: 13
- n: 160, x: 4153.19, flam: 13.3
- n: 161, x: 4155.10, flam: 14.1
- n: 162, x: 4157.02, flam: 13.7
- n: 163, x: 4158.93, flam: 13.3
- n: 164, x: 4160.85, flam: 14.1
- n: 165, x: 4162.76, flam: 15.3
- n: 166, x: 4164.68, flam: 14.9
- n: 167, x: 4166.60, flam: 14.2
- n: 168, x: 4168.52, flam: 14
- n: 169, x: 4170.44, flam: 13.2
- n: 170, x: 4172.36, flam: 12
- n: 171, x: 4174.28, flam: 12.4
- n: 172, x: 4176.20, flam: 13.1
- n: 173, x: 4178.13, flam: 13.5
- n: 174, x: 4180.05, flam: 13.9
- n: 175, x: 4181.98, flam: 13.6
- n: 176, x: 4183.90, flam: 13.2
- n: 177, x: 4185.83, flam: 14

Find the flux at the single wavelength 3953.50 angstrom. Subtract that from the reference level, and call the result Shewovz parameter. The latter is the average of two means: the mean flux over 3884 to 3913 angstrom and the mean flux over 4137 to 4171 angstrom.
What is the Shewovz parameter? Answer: 1.8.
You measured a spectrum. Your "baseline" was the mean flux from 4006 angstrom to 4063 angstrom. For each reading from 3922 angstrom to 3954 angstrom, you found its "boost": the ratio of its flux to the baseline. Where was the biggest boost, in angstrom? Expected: 3949.86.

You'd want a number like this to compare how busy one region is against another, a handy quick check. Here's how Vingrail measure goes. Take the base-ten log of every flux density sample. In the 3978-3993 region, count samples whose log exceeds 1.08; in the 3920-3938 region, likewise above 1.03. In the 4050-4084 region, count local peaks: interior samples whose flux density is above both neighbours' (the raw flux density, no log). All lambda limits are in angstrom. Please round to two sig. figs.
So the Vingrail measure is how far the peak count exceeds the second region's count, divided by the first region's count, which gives 0.50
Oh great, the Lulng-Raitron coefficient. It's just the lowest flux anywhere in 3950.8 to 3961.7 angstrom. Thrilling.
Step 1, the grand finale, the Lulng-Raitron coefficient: 7.96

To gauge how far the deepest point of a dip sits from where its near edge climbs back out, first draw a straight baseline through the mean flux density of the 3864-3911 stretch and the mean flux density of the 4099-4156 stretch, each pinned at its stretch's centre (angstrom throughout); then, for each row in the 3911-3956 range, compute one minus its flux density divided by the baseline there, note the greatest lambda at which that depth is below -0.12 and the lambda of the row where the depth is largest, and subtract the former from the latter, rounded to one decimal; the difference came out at 19.9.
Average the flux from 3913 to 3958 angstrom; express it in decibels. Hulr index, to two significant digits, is 9.0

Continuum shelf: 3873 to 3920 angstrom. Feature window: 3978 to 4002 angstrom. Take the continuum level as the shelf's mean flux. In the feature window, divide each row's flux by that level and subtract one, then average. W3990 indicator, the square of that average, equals 0.20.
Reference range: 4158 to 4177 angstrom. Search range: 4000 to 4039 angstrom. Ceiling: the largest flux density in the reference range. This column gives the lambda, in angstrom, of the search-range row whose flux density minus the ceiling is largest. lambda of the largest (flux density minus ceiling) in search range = 4015.89 angstrom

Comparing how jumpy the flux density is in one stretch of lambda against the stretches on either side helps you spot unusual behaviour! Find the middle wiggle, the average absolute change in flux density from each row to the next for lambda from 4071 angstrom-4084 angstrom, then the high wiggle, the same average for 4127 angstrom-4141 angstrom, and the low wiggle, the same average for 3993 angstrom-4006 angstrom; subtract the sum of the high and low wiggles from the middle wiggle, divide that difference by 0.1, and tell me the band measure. -7.0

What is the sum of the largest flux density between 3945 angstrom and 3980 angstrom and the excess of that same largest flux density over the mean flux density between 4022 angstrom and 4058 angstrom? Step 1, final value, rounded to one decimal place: 8.2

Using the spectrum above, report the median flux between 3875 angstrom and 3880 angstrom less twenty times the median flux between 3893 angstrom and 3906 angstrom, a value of -199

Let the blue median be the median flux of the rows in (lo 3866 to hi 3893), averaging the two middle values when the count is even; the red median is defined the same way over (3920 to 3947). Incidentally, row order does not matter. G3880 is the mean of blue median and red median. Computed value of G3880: 7.1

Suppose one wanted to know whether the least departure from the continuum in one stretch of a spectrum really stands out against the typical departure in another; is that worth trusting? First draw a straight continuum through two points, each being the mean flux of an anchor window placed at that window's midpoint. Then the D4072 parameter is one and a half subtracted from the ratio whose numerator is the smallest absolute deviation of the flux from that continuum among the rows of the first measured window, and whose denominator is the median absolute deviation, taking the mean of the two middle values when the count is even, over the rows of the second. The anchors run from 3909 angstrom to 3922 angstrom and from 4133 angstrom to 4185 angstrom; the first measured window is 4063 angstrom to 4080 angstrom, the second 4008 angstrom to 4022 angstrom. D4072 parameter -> -1.16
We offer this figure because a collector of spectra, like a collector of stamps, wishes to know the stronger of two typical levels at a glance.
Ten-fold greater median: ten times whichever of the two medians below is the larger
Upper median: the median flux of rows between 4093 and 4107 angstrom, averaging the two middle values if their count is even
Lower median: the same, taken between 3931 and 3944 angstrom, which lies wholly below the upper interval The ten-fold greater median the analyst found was 124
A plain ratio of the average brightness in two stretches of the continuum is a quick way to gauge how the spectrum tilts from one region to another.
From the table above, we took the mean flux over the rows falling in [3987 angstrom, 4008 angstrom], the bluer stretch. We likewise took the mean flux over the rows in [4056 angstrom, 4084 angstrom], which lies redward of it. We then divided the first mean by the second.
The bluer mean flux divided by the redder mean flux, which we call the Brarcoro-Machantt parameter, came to 0.960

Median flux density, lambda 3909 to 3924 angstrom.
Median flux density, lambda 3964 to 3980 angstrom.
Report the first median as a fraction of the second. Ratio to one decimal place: 1.8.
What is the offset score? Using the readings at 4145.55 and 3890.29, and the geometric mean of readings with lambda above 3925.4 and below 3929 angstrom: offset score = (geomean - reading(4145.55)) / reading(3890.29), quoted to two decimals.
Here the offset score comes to -0.98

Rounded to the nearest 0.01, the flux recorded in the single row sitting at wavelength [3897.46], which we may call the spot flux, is 10.70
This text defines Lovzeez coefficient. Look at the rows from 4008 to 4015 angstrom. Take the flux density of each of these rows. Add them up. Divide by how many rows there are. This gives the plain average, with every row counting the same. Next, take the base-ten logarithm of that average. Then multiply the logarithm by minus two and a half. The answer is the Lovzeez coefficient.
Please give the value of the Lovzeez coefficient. -2.87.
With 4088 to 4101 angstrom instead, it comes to -2.81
